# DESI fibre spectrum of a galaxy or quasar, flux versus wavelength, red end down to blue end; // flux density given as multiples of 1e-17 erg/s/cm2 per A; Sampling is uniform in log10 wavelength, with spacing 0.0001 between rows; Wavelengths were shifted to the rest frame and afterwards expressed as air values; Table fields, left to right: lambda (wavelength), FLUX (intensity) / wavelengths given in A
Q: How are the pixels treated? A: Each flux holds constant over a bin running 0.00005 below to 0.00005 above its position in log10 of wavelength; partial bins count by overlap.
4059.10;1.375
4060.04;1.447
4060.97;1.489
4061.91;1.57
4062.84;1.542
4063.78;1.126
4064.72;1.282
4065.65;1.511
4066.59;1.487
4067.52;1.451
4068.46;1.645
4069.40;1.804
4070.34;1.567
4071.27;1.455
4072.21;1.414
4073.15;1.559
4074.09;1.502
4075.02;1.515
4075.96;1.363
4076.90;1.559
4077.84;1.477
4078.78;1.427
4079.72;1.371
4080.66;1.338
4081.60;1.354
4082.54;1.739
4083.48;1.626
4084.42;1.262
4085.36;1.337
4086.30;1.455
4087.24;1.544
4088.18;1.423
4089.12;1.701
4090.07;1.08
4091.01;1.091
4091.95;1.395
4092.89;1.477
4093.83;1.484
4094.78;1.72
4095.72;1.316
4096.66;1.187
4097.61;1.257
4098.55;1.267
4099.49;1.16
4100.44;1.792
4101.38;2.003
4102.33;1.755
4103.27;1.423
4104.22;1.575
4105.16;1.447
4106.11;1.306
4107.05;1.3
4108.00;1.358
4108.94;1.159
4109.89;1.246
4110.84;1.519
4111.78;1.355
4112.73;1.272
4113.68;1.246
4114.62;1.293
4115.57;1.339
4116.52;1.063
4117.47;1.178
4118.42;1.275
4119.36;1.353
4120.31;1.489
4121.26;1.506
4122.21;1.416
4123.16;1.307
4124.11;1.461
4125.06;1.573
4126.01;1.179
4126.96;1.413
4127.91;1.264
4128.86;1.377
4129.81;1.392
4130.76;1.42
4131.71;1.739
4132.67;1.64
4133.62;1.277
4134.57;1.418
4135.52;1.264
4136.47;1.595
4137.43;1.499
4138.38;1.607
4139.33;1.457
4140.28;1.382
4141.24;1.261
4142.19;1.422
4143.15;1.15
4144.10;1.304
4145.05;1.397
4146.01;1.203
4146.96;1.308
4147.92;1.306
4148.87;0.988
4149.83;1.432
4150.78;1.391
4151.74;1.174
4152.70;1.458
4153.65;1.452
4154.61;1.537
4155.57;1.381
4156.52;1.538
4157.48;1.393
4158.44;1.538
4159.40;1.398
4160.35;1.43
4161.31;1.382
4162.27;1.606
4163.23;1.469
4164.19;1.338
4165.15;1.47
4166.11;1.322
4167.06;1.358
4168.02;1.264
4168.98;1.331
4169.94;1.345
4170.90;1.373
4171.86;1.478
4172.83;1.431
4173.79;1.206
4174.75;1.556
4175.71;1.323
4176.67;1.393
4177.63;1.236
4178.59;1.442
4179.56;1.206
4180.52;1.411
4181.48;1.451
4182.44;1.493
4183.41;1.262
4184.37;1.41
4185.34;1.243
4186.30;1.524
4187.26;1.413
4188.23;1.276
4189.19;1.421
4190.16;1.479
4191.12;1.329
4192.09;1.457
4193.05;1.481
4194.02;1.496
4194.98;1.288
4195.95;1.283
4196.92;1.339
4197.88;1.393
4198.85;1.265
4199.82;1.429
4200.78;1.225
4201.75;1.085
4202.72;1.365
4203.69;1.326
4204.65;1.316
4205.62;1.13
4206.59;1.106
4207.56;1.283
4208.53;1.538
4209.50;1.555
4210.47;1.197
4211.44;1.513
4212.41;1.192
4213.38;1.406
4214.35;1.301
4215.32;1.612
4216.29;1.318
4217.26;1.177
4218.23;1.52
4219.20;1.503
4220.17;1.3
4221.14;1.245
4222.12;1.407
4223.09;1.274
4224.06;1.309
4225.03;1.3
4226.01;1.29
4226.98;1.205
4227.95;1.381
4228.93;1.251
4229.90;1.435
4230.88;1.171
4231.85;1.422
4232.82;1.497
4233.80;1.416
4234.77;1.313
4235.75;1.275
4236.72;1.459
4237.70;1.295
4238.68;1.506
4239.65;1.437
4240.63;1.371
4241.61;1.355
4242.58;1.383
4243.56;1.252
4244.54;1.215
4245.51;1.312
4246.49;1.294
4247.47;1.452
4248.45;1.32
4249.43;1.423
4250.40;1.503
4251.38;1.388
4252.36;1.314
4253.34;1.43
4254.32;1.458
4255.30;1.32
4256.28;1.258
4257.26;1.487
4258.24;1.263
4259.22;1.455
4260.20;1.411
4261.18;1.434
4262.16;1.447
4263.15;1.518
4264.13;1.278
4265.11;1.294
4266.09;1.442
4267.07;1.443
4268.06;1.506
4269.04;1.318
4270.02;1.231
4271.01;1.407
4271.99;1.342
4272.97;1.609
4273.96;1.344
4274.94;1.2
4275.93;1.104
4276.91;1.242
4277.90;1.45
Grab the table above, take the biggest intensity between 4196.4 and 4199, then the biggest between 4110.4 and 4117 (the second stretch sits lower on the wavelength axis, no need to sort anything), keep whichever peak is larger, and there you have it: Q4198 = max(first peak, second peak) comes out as 1.52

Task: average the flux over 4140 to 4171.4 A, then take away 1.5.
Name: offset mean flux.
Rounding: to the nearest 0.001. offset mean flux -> -0.133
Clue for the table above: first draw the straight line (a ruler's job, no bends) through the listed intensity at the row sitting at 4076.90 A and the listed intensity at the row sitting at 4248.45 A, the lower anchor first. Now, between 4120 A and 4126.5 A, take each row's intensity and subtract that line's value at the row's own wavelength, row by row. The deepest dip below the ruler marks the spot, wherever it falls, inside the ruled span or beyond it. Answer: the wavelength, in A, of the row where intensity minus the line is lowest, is 4126.01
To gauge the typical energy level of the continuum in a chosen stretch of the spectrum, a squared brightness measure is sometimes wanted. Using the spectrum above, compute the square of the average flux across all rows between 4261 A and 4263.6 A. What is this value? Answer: 2.15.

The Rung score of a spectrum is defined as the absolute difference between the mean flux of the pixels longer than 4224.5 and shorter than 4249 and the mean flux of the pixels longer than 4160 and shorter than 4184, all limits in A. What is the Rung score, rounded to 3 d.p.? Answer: 0.039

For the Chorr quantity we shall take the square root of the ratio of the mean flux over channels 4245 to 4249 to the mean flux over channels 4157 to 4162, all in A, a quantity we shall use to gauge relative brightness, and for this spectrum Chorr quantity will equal 0.97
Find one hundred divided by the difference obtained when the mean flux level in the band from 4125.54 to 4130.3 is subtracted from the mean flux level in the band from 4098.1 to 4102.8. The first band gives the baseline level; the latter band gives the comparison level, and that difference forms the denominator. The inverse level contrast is 370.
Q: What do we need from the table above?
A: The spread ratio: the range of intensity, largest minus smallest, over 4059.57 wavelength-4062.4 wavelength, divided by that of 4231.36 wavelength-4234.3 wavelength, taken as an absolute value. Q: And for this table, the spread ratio 1.5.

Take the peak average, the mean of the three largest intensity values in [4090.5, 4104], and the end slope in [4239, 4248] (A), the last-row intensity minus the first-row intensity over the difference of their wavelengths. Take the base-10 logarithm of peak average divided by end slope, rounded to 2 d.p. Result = 2.98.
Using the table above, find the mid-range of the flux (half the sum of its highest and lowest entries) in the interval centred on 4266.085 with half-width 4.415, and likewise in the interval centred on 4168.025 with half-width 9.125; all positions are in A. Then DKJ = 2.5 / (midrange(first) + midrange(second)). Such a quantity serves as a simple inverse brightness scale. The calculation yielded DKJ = 0.899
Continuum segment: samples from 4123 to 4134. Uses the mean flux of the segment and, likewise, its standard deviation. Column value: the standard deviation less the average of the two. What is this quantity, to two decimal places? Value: -0.63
